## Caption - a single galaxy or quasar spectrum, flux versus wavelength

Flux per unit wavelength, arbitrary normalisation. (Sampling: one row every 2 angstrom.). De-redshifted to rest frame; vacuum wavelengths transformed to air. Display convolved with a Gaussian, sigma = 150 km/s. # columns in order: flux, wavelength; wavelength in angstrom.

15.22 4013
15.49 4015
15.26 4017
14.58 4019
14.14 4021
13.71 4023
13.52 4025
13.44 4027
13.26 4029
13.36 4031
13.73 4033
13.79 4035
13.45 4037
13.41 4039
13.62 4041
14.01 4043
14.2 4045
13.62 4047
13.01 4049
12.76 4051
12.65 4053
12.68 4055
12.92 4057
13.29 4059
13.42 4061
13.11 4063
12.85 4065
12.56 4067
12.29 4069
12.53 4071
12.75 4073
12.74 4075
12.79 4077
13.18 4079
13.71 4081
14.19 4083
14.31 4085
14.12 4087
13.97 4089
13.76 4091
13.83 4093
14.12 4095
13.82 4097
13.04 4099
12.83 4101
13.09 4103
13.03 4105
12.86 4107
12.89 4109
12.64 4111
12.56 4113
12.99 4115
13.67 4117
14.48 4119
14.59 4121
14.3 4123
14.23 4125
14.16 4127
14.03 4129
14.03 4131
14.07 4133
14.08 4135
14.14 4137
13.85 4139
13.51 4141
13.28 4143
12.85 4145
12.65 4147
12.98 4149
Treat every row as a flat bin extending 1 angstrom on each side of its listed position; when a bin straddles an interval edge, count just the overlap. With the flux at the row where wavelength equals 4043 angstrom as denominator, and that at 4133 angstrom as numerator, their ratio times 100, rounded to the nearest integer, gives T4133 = 100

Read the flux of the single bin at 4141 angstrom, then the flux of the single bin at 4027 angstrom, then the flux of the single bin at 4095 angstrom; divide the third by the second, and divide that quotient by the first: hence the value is 0.0778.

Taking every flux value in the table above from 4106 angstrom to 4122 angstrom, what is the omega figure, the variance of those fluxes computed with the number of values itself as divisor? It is 0.58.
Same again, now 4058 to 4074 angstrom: 0.14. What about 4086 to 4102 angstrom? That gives 0.21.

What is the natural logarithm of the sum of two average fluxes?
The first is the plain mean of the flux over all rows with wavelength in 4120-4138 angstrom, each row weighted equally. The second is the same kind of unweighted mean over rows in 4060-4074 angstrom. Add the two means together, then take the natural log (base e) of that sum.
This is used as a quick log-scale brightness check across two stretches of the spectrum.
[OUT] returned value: 3.295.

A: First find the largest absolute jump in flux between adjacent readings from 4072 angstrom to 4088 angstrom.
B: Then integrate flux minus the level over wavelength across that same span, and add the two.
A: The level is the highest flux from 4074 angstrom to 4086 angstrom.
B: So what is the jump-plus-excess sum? -13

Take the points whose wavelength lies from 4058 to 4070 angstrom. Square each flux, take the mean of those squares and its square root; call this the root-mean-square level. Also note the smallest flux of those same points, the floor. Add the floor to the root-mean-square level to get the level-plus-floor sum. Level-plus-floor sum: 25.2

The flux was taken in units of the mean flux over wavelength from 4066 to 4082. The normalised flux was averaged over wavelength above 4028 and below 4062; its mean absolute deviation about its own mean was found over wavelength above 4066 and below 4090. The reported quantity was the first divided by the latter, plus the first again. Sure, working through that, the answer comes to 21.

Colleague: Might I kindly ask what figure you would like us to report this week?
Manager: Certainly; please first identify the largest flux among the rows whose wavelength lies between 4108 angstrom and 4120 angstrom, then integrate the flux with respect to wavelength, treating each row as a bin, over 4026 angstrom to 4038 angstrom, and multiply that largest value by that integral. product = 2347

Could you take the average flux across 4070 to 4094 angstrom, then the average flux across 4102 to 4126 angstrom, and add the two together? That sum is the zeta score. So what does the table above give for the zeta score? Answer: 26.9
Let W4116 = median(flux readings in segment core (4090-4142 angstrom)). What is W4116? 13.8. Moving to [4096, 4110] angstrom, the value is 13.0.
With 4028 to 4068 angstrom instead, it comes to 13.3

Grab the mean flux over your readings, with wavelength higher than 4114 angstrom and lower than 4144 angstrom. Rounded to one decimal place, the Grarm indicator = 14.0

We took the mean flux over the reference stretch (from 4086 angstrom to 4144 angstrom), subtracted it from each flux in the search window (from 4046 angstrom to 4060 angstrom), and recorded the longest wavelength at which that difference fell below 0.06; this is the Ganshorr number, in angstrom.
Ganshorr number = 4059 angstrom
